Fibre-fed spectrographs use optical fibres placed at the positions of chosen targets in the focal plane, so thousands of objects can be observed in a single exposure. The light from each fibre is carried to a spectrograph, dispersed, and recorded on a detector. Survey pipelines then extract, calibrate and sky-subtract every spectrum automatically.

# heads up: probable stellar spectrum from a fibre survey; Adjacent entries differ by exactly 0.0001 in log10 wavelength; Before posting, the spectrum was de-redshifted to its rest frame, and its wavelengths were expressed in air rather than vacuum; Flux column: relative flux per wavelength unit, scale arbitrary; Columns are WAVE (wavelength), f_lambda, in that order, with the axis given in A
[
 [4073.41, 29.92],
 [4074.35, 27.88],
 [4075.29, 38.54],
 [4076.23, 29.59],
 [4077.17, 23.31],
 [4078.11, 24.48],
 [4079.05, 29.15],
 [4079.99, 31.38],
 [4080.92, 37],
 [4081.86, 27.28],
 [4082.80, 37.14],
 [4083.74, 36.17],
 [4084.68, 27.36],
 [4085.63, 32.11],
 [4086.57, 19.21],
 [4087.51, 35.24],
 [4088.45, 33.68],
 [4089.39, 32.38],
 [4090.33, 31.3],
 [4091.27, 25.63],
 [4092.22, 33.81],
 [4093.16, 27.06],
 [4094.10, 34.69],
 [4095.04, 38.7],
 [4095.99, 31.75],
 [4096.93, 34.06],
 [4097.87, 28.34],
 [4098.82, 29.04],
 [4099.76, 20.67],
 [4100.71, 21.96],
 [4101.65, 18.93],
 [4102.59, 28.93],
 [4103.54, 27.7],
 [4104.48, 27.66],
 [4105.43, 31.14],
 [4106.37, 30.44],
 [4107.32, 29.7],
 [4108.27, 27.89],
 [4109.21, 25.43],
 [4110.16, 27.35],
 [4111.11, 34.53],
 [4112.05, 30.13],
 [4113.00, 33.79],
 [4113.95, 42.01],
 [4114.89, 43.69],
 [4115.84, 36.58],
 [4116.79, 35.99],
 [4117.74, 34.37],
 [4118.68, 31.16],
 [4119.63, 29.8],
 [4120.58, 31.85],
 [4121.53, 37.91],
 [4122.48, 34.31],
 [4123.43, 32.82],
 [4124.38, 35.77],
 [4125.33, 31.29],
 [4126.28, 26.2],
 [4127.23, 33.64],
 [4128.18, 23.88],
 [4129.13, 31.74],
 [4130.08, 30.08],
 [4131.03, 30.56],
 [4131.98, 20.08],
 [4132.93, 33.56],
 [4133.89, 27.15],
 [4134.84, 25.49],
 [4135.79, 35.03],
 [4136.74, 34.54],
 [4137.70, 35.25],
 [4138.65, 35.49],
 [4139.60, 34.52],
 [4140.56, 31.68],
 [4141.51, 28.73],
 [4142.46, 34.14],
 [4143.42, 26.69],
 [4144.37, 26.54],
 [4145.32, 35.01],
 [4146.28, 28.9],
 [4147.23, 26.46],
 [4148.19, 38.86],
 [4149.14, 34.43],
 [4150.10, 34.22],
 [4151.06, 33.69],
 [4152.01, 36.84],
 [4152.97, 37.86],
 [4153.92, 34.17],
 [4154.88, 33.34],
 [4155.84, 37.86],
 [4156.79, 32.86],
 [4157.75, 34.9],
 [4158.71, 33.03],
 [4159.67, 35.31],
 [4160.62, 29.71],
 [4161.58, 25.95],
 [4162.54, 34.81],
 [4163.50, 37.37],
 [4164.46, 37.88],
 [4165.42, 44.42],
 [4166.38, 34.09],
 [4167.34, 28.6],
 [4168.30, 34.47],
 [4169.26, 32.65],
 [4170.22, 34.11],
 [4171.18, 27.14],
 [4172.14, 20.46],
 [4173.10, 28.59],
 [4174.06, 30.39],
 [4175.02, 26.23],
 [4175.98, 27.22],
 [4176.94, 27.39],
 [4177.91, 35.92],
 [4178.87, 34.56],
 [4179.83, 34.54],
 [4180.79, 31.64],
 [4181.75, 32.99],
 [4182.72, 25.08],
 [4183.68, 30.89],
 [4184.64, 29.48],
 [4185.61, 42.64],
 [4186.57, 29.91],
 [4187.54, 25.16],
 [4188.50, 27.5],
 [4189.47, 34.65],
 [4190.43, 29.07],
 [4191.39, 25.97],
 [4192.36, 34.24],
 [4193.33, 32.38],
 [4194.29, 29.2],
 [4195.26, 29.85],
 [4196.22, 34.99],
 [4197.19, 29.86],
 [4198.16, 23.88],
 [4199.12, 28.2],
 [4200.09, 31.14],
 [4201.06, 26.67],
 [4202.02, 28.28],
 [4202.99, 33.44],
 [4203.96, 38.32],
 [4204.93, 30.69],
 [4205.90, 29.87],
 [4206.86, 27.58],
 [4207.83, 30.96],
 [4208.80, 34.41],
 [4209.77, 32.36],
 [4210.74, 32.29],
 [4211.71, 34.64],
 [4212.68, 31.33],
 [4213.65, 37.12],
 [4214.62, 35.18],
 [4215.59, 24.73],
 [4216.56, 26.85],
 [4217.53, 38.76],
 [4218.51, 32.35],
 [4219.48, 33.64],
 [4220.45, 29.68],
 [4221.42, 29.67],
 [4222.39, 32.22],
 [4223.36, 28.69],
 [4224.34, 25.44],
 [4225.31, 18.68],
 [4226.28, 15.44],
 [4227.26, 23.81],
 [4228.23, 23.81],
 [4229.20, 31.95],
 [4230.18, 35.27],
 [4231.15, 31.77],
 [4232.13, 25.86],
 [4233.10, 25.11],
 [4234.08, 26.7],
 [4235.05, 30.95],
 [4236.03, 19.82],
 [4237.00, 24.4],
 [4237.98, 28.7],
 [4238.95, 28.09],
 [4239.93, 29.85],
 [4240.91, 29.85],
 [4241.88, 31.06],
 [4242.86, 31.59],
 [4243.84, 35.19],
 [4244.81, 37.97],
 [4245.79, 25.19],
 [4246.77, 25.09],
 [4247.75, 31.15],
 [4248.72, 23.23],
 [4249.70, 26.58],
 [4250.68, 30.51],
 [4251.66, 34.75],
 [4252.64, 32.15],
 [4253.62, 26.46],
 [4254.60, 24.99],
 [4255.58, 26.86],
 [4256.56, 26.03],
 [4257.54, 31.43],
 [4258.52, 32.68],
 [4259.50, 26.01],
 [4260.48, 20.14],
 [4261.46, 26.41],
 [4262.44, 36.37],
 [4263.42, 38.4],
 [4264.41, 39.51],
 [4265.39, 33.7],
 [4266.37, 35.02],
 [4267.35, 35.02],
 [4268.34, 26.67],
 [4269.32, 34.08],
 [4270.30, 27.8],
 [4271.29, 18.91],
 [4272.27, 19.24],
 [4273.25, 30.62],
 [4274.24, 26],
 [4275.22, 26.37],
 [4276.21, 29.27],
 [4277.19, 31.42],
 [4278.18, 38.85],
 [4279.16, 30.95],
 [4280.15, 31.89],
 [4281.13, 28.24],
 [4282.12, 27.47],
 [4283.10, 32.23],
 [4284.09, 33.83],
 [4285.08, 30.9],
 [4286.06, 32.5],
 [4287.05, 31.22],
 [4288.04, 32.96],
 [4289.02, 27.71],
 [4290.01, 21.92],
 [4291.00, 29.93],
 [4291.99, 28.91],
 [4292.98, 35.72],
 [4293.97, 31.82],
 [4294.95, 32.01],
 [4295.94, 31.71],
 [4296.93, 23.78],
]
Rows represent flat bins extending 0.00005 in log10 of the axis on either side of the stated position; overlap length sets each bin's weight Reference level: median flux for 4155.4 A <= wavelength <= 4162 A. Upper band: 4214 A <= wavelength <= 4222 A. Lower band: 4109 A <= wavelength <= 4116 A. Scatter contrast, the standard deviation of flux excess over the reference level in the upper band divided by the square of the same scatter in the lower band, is 0.11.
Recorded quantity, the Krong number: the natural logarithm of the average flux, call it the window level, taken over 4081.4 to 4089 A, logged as 3.43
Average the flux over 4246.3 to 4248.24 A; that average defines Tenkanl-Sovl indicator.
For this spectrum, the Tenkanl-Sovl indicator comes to 28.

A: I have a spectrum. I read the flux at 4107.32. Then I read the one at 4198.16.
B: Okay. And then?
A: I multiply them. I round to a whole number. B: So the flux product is 709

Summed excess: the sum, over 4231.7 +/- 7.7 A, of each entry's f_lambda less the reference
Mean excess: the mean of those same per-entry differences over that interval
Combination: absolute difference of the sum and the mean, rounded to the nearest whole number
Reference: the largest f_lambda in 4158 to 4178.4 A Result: 276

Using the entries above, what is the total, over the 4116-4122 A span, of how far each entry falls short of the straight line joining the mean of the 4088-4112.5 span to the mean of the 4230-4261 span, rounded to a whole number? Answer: -26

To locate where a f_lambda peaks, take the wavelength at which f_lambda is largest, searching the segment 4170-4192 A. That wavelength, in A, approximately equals 4185.61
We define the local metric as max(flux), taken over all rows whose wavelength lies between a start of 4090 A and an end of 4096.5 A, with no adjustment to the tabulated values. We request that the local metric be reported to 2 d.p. 38.70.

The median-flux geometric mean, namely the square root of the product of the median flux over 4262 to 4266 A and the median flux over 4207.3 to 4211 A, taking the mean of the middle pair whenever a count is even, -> 35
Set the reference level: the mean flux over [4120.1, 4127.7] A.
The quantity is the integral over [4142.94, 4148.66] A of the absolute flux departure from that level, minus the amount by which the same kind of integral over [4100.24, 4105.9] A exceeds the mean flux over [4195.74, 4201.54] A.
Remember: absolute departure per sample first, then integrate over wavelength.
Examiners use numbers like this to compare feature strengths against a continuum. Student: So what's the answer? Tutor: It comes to 20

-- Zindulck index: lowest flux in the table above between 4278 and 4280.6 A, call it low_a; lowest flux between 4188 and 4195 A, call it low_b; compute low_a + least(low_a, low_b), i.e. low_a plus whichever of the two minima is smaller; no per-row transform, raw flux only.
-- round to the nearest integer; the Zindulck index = 57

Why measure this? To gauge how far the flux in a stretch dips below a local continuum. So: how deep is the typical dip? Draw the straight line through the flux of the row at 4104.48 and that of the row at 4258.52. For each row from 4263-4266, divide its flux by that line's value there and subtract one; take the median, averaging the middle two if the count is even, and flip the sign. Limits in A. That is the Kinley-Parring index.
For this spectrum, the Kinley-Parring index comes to -0.17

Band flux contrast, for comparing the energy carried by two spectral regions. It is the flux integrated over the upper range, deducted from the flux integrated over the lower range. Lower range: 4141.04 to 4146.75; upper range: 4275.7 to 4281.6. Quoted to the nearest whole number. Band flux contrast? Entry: -16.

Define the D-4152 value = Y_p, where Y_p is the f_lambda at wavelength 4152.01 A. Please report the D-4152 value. 36.84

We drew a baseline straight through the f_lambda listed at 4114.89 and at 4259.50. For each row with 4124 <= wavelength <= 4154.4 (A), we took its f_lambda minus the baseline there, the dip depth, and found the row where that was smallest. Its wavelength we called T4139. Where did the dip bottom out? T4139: 4131.98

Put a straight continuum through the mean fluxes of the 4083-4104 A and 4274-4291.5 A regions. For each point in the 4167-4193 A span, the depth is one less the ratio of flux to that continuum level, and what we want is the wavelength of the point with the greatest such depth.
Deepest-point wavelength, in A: 4172.14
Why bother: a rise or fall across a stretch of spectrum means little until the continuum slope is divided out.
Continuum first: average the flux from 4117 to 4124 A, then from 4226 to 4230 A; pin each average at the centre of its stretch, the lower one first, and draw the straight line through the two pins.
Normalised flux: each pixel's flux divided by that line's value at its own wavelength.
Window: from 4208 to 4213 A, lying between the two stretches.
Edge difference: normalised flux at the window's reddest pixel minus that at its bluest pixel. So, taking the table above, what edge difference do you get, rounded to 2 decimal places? -0.10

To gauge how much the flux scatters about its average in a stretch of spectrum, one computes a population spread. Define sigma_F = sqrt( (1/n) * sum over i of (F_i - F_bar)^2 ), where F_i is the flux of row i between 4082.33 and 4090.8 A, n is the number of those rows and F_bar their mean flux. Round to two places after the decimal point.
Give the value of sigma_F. 5.18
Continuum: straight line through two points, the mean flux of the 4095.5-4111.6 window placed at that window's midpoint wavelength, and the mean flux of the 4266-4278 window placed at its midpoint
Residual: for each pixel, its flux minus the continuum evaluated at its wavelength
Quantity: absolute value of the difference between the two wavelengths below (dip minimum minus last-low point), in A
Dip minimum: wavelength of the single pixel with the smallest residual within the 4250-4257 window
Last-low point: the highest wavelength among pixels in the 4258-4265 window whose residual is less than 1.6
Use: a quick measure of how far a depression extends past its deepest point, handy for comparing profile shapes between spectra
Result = 6.9 A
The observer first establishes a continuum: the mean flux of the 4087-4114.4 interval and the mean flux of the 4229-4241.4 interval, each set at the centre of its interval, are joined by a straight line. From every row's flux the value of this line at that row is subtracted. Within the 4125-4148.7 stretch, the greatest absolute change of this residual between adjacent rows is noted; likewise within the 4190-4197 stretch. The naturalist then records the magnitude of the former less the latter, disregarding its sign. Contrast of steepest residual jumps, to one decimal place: 5.2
